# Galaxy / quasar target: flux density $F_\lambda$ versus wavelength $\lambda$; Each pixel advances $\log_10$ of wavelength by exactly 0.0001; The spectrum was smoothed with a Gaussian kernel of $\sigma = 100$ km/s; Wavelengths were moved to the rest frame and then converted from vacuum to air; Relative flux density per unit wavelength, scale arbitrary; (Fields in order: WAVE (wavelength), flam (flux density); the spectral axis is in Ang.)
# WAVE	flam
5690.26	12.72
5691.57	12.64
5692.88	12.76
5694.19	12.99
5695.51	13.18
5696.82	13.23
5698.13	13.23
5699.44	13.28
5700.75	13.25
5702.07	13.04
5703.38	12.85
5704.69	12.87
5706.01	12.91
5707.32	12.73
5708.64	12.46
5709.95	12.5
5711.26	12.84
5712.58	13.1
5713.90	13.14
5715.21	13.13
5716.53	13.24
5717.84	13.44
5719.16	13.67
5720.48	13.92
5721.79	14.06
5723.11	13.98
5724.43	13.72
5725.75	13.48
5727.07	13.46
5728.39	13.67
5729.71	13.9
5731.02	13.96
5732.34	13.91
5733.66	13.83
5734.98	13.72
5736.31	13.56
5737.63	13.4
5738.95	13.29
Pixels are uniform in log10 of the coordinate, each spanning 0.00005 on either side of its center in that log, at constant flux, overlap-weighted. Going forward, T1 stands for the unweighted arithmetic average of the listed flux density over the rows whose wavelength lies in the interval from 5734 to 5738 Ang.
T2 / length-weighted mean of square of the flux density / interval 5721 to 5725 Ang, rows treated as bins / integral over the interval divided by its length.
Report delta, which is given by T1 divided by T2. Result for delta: 0.0699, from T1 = 13.6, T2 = 194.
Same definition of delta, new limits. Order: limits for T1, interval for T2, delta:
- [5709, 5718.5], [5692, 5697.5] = 0.0770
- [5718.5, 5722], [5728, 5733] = 0.0720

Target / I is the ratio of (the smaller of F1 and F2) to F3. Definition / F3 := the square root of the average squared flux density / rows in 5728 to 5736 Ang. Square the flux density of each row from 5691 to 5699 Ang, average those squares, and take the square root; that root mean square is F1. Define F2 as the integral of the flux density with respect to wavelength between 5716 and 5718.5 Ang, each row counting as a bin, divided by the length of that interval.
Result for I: 0.940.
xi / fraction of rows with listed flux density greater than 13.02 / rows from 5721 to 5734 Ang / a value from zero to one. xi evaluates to 1.00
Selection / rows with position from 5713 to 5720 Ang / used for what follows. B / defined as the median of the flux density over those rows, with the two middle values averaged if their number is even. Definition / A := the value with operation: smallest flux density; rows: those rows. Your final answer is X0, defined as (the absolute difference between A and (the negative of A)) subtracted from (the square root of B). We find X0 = -22.6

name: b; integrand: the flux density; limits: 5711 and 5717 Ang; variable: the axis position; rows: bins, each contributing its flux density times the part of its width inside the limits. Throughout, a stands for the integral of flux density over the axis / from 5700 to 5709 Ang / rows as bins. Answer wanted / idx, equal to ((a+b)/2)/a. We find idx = 0.8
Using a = 116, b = 79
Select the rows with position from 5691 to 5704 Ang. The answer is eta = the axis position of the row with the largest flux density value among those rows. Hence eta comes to 5699.44 Ang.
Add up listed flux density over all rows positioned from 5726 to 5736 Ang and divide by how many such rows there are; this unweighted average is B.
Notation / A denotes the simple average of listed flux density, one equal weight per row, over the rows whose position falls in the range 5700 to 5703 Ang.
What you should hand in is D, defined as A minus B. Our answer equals -0.6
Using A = 13.1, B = 13.8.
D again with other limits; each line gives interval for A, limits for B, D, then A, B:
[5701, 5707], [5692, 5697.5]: -0.1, 12.9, 13.0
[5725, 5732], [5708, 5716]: 0.8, 13.7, 12.9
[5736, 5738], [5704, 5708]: 0.6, 13.5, 12.8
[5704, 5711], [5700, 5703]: -0.5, 12.7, 13.1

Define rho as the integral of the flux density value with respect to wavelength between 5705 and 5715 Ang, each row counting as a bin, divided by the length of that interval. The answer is 12.8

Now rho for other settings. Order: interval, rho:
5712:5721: 13.4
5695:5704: 13.2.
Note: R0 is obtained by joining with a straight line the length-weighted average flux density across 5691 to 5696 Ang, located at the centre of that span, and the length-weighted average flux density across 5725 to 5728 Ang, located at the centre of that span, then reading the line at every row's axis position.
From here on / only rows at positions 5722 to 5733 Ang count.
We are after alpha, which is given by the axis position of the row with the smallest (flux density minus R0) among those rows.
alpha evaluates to 5727.07 Ang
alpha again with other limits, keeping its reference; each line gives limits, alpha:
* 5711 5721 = 5711.26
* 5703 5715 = 5708.64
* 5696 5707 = 5704.69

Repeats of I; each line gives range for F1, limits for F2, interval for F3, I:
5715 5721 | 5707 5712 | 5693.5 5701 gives 0.957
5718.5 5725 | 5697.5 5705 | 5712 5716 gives 0.998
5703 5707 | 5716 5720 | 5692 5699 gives 0.985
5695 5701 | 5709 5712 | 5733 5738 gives 0.930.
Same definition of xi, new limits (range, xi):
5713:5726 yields 1.00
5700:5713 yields 0.30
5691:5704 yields 0.60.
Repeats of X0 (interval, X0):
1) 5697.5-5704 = -22.1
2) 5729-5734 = -23.9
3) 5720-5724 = -24.1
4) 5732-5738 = -23.1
